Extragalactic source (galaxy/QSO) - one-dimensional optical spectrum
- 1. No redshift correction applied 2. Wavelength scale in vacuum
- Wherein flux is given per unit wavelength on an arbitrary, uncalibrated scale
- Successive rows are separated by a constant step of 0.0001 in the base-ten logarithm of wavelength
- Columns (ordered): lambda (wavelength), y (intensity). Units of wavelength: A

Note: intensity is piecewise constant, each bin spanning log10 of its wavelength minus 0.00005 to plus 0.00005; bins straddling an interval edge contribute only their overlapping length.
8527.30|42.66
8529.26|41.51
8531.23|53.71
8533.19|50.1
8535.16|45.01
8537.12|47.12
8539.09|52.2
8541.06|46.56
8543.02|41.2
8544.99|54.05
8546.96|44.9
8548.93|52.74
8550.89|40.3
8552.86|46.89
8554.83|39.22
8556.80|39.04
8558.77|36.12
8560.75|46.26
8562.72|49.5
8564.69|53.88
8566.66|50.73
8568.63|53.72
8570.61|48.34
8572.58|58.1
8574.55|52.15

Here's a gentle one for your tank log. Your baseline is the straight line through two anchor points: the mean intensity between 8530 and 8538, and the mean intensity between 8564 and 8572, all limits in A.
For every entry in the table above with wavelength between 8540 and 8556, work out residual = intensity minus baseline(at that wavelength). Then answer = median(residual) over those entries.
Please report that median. -4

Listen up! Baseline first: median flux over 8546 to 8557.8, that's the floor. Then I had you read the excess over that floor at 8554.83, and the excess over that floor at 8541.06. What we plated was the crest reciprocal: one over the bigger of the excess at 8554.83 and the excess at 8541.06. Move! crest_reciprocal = 0.25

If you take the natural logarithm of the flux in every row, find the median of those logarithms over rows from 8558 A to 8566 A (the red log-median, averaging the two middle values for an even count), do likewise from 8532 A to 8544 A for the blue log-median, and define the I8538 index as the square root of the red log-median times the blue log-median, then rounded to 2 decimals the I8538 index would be 3.86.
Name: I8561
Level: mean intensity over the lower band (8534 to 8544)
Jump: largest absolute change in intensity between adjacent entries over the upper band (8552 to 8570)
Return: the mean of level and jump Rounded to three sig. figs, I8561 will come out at 28.3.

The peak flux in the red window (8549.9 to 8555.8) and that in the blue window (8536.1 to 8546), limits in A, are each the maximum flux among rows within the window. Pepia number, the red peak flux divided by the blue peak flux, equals 0.87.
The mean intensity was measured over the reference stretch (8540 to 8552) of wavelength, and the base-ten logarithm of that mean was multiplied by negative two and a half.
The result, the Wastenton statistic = -4.17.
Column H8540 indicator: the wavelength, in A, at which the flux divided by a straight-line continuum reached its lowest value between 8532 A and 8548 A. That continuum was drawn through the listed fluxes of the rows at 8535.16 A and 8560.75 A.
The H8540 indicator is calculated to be 8543.02 A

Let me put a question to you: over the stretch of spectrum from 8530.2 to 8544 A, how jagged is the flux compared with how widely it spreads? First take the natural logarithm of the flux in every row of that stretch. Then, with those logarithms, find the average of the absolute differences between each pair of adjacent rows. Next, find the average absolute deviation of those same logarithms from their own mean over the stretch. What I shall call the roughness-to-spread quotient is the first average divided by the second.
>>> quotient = 1.3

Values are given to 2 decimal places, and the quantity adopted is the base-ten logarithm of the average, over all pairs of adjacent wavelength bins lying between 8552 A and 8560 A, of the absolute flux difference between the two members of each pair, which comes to 0.56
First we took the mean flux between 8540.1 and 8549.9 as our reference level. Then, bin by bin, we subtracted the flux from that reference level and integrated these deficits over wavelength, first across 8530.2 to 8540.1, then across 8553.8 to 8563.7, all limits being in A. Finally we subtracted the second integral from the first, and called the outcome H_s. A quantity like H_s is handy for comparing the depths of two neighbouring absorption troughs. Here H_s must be -75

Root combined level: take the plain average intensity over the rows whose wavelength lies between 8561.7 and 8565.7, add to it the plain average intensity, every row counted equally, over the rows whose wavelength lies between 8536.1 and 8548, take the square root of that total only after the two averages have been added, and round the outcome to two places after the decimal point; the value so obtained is 9.97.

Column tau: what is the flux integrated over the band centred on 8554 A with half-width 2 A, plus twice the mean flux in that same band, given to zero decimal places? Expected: 256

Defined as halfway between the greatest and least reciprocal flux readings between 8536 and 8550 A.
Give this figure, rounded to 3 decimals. 0.021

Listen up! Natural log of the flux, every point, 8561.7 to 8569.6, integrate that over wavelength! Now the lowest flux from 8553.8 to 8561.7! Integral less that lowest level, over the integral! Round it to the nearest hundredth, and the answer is -0.16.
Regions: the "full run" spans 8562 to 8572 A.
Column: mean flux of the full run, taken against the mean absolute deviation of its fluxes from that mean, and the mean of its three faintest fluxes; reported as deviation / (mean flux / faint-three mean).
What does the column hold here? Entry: 2.0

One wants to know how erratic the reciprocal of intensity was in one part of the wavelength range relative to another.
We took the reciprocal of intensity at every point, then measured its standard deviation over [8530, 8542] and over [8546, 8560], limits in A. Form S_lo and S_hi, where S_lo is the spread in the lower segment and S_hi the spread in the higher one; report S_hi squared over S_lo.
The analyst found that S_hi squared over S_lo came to 0.006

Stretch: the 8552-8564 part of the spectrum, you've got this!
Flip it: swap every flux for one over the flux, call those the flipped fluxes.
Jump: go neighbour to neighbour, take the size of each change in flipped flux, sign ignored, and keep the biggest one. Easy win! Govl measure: 0.0061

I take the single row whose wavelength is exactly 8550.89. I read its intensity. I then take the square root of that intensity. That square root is 6.3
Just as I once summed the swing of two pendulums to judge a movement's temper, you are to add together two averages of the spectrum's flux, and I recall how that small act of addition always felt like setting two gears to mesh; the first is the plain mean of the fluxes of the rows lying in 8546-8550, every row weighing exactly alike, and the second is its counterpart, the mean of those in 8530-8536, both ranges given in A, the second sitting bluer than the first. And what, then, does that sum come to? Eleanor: 98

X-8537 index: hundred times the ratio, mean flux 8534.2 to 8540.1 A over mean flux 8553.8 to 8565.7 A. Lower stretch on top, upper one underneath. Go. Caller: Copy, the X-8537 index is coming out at 109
